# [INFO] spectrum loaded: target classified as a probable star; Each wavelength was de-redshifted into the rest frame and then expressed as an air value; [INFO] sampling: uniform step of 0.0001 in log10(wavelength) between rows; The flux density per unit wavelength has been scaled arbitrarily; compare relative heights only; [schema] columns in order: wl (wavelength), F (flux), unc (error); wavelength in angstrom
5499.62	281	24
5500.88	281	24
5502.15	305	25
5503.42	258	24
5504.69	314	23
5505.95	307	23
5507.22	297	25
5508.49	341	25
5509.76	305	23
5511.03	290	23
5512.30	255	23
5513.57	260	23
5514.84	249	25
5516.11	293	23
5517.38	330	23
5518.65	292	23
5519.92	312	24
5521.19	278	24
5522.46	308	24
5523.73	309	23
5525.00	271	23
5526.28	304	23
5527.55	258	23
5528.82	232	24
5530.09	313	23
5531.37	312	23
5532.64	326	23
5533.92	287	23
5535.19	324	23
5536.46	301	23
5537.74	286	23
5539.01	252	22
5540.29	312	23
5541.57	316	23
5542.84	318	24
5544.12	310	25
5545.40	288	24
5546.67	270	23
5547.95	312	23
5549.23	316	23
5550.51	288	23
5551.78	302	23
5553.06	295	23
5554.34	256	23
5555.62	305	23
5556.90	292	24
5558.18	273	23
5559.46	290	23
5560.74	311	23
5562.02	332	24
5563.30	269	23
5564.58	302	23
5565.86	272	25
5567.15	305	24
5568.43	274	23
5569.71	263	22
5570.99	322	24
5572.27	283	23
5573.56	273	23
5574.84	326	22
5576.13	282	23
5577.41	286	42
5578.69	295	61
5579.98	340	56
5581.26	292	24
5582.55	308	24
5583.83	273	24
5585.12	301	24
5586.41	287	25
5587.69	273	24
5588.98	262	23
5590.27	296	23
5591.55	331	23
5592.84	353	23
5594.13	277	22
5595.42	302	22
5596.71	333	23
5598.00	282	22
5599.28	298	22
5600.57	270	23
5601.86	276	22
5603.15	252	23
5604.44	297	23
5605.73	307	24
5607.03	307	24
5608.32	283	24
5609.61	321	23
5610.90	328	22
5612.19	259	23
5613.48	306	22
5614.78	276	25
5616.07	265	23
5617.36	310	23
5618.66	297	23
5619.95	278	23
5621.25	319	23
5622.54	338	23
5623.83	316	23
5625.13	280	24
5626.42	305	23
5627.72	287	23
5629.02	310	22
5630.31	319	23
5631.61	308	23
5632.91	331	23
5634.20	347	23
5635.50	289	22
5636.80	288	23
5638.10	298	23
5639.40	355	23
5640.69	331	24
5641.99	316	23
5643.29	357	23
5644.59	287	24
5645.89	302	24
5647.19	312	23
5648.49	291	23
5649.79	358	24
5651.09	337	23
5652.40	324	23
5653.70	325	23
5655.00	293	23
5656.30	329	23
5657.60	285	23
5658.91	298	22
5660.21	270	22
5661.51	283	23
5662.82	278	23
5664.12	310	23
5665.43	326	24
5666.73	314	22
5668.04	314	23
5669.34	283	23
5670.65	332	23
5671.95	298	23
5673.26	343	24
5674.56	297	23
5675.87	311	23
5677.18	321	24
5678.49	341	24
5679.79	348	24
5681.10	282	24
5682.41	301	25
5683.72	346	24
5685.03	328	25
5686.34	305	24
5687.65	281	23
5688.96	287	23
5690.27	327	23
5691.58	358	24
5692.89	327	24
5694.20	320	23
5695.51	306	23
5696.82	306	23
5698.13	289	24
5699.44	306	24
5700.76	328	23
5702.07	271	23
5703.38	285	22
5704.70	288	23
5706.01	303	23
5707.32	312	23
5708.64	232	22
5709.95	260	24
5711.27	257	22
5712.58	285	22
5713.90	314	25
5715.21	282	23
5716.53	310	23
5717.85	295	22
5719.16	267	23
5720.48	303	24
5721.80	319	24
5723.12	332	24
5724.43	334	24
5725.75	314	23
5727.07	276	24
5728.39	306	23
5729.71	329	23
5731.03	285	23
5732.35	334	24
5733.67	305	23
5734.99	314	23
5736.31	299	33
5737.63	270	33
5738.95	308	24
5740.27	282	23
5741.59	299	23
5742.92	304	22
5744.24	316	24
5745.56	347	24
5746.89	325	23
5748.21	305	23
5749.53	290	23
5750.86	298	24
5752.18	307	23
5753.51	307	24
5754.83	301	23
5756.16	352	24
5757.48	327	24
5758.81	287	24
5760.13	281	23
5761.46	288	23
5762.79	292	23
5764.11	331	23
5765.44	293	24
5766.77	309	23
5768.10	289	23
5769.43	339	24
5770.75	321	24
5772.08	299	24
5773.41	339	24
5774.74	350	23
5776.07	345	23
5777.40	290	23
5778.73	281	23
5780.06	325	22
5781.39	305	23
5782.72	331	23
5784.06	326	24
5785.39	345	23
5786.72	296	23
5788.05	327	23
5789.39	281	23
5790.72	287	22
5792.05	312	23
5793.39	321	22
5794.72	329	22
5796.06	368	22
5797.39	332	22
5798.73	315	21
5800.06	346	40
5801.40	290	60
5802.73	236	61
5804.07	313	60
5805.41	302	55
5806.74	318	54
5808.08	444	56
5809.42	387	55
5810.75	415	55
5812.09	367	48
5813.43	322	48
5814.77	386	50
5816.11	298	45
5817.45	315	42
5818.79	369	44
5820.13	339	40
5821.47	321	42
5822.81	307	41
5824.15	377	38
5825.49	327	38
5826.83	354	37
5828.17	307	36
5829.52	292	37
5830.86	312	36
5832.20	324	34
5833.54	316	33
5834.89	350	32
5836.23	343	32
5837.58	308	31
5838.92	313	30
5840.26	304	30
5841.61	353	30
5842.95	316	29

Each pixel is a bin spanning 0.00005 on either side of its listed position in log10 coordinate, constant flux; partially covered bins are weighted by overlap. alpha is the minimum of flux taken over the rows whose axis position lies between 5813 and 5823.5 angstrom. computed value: 298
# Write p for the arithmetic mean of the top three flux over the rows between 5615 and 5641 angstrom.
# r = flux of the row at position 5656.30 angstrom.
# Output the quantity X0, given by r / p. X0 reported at 0.95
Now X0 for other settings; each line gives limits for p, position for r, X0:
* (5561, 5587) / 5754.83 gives 0.90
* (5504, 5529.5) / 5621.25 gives 0.97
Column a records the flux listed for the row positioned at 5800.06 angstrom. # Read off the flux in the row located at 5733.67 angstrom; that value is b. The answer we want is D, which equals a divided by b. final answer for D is 1.13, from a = 346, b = 305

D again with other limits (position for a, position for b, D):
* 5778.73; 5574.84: 0.86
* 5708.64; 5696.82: 0.76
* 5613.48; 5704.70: 1.06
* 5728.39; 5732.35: 0.92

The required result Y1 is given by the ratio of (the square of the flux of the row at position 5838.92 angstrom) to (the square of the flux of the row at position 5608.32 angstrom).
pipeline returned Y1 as 1.22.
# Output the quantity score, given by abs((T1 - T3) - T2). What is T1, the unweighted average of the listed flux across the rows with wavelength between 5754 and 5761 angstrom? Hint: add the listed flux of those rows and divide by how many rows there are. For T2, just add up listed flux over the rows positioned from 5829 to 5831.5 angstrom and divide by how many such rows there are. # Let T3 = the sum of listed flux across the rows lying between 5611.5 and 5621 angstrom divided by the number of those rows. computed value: 277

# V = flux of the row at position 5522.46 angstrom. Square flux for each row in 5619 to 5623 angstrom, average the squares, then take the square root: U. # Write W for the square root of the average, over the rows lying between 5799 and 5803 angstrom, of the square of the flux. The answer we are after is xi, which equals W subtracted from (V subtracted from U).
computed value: -289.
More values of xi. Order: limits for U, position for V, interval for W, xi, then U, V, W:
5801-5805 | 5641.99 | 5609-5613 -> -339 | 282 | 316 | 304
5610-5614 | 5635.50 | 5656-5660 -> -295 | 299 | 289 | 305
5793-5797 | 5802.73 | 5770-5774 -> -216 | 340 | 236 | 320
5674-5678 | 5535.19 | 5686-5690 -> -305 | 310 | 324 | 291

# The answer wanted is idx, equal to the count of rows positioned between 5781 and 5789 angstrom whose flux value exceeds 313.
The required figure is 4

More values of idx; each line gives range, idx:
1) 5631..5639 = 2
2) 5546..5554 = 1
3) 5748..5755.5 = 0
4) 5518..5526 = 0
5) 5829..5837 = 4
